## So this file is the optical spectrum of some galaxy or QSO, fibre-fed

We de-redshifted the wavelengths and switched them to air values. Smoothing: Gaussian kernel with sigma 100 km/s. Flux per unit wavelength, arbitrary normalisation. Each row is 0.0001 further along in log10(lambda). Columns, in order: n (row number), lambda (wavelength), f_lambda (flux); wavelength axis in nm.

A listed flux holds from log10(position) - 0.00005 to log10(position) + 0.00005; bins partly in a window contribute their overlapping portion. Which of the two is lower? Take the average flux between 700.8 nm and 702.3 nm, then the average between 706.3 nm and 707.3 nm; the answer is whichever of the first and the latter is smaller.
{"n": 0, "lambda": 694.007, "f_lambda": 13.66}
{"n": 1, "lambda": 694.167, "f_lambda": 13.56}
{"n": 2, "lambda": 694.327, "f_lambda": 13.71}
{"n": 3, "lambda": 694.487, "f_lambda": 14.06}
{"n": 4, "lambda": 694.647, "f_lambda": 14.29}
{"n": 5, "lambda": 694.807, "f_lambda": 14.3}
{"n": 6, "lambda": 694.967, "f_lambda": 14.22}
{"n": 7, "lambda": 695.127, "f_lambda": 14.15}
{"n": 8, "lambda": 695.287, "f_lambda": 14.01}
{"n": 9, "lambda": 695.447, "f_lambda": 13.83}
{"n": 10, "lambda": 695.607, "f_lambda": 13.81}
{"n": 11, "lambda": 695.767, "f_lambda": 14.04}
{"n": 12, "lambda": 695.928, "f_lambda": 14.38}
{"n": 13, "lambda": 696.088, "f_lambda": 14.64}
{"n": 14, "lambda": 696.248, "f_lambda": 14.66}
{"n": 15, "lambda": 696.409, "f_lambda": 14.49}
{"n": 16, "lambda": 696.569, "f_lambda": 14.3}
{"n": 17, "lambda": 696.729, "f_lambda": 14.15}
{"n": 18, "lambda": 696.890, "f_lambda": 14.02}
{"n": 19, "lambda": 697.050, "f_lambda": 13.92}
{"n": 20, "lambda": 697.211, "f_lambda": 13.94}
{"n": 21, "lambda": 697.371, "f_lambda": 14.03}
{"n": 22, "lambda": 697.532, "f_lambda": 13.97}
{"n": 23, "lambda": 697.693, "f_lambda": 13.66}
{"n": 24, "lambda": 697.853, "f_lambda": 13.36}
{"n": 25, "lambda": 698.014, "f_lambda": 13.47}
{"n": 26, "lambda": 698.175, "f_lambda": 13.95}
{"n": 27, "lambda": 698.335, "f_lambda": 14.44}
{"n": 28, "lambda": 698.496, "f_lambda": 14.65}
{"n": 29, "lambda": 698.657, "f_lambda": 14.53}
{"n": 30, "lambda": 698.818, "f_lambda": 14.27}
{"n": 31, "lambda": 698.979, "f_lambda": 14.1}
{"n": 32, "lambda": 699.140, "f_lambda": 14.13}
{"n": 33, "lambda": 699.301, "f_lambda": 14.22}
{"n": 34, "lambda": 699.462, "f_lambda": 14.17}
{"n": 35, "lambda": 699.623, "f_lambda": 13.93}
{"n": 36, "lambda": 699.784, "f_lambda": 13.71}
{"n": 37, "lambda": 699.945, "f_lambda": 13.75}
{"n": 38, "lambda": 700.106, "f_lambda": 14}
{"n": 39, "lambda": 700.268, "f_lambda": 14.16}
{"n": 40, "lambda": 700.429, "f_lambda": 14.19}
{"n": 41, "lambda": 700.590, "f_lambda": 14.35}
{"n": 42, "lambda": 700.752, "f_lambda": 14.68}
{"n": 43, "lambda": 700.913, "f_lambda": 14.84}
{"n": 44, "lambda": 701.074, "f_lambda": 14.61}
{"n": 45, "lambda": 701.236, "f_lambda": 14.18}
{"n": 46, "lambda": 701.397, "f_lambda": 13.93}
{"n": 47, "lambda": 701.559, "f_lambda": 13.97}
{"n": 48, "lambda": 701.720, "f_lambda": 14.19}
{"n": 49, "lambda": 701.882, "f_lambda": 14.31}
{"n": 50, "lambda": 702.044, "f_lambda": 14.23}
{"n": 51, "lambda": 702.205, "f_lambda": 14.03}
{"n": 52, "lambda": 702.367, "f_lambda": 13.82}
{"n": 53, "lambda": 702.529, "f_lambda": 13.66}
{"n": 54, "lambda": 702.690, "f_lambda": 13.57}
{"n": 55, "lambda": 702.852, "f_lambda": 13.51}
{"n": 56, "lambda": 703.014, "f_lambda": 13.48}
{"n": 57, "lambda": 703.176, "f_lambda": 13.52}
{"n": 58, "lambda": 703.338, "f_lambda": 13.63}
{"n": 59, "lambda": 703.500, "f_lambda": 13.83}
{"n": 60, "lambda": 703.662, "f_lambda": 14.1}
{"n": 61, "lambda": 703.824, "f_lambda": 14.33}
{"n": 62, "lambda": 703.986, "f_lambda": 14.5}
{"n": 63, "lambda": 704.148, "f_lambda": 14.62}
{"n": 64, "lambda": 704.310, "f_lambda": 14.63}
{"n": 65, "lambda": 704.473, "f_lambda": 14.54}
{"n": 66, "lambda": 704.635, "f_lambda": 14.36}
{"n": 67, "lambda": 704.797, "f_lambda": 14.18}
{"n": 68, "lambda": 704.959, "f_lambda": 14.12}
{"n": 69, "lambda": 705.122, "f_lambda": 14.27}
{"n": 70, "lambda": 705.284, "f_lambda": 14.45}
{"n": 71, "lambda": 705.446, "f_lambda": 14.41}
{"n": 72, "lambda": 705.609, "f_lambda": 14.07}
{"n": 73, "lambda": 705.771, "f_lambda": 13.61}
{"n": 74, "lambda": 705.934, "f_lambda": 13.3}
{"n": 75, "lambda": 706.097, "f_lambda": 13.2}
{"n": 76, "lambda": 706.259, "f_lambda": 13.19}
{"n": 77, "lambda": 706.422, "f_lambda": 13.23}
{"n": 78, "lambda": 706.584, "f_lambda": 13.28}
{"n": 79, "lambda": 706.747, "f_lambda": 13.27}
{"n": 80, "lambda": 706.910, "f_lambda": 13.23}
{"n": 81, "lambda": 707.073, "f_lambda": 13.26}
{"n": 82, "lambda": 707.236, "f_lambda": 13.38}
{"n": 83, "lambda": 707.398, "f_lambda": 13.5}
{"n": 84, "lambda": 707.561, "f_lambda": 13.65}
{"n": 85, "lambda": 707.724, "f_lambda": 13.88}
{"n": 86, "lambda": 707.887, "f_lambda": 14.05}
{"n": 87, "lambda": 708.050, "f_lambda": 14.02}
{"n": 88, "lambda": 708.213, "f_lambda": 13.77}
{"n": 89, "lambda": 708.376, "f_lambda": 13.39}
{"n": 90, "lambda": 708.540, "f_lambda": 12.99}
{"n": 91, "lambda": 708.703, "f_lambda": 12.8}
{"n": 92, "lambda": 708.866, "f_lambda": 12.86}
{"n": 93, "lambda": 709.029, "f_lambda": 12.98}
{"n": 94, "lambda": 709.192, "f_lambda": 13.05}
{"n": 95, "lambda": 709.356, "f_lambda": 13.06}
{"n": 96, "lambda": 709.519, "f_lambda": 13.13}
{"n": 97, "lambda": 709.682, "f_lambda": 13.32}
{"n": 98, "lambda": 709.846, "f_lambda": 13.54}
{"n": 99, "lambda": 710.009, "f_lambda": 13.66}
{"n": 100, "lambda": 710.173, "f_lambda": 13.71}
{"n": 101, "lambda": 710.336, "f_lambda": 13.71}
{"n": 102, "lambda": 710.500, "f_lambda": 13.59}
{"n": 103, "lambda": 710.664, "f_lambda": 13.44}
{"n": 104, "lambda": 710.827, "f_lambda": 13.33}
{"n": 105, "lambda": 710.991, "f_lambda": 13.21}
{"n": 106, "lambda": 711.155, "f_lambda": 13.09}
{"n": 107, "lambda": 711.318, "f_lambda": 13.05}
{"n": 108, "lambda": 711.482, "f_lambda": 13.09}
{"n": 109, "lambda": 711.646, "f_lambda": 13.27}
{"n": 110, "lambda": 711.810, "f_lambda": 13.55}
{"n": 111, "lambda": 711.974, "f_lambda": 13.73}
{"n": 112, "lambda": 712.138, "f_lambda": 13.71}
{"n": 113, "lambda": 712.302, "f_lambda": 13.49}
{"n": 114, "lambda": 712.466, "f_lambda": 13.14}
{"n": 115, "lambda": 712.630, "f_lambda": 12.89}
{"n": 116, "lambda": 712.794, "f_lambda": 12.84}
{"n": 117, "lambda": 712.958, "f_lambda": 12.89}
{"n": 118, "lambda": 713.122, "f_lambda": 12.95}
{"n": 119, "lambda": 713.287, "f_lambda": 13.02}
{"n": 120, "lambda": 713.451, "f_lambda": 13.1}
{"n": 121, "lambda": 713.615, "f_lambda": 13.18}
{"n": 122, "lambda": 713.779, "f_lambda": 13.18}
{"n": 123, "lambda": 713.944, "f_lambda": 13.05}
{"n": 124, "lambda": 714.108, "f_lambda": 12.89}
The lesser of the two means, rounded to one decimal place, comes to 13.3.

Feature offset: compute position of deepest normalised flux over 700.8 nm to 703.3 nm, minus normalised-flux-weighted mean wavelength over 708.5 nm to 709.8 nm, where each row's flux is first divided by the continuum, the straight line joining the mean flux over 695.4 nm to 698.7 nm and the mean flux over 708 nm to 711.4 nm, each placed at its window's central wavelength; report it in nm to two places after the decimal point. -6.10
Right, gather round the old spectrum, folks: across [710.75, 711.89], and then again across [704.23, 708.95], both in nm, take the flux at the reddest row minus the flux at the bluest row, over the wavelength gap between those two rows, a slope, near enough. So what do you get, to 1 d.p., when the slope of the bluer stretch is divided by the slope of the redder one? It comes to -1.7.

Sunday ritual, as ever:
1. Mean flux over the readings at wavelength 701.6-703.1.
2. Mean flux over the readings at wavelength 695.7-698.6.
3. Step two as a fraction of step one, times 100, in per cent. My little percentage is 101.8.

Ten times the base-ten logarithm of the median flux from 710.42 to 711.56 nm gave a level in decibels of 11.2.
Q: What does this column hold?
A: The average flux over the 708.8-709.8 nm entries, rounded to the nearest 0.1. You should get 13.1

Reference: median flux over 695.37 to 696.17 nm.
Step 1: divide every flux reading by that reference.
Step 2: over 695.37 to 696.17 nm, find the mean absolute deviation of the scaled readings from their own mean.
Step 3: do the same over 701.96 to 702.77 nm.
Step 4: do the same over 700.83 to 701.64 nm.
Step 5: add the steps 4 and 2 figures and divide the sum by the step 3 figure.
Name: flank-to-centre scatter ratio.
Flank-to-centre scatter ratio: 2.9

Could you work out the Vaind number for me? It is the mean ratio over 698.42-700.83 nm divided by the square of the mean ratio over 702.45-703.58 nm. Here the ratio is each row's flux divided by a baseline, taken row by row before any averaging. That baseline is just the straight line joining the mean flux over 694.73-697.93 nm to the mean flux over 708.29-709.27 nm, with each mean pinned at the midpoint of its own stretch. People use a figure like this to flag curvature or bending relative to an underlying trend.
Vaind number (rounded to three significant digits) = 1.01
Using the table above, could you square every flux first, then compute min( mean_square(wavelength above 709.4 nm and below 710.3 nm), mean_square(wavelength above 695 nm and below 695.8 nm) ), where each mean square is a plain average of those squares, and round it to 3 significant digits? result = 182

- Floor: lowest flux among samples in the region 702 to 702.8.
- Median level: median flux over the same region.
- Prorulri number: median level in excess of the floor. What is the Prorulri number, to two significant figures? 0.25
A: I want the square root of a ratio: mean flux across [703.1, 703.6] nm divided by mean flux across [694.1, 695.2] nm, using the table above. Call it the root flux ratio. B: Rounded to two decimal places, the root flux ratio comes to 0.99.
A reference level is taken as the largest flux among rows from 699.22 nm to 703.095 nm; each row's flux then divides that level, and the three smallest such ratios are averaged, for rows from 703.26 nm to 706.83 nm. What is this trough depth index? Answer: 1.02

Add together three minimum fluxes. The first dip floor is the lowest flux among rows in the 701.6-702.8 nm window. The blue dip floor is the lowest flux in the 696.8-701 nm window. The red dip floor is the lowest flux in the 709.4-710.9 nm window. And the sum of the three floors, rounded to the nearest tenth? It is 40.1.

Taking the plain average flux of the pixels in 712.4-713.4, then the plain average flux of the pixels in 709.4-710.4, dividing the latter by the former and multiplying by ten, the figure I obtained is 10.4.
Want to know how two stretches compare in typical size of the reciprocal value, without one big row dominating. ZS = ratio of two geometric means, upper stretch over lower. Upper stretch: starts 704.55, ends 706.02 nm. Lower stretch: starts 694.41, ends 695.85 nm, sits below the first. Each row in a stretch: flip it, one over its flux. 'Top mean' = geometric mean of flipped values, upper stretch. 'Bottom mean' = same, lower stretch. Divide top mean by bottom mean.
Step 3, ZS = 1.00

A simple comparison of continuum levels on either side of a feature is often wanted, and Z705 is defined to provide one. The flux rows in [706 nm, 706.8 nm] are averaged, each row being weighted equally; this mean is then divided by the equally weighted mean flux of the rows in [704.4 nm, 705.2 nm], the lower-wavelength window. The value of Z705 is 0.93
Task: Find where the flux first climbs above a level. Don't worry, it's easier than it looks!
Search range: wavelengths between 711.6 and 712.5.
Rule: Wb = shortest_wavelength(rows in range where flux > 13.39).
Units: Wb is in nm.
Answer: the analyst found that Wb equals 711.810 nm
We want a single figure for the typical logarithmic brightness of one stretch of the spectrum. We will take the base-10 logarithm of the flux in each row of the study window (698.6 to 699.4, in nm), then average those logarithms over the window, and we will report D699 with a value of 1.15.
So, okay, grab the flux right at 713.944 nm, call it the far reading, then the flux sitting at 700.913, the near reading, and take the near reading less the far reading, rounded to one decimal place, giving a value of 1.8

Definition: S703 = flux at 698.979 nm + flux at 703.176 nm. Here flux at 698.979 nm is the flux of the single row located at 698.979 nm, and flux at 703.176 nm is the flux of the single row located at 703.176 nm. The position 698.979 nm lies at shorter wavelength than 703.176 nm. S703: 27.6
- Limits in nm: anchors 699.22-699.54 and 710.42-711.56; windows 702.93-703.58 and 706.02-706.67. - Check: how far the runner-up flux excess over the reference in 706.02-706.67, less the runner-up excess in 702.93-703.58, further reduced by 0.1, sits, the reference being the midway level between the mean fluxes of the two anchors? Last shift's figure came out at -0.5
